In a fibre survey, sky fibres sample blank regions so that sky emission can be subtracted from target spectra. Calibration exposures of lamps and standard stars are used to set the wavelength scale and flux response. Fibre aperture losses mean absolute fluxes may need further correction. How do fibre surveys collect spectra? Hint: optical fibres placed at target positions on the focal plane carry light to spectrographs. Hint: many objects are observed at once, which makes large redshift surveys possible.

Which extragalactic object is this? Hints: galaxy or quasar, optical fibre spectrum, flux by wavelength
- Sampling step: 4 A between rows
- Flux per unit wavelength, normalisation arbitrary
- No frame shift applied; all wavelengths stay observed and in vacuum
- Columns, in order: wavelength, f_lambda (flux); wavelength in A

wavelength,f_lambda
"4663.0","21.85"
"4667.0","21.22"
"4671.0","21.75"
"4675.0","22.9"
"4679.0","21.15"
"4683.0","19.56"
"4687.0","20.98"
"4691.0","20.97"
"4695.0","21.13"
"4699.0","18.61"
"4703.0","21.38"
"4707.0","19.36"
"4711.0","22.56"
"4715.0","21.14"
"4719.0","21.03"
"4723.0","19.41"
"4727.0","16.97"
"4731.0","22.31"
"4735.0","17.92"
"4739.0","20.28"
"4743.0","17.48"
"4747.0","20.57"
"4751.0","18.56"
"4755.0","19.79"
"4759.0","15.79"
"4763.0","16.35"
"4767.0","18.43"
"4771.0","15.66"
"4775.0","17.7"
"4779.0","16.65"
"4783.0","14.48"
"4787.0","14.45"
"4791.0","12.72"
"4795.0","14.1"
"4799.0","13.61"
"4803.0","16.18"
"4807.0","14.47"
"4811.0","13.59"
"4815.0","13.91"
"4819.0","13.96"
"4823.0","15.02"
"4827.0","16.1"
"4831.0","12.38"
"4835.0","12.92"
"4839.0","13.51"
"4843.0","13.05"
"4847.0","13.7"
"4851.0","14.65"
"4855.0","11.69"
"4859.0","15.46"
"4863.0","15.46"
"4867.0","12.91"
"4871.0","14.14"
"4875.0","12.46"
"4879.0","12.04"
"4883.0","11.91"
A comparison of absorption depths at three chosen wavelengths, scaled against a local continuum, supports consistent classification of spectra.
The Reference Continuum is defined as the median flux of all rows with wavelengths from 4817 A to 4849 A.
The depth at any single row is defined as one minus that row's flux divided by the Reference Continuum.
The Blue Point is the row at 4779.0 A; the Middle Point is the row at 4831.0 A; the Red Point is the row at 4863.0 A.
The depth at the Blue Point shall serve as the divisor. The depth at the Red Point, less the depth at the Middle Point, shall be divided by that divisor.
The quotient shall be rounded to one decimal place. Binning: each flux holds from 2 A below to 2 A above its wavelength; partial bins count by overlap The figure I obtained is 1.0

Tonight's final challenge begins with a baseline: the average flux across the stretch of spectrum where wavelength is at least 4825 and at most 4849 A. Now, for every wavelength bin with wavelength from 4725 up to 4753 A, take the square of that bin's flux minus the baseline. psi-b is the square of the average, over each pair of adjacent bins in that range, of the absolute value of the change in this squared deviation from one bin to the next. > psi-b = 1525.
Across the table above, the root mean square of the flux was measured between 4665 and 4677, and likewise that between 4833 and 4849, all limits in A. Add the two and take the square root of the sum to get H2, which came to 5.94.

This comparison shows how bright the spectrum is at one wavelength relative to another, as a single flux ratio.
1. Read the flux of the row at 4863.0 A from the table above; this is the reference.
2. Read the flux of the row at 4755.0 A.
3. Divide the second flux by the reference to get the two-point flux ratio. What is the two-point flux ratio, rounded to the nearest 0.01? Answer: 1.28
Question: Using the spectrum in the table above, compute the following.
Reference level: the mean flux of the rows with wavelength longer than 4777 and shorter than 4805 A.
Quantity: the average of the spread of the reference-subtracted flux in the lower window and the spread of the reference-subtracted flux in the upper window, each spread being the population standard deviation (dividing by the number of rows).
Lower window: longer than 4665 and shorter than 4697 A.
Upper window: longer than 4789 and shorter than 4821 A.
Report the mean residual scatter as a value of 0.90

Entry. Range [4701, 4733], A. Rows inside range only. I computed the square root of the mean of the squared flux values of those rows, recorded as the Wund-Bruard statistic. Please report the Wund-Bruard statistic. 20.6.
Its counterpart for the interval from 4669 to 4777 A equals 19.7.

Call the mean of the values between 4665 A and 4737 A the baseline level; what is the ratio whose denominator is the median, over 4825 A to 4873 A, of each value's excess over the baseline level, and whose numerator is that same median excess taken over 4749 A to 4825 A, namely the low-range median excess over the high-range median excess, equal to 0.80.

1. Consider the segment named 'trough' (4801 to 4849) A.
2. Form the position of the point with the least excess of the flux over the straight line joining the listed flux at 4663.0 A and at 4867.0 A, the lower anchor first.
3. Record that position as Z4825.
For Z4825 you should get 4831.0 A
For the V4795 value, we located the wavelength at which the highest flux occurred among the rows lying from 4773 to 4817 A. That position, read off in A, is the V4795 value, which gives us 4775.0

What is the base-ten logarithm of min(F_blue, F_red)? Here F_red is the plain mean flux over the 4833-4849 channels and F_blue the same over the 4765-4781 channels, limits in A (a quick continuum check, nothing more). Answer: 1.12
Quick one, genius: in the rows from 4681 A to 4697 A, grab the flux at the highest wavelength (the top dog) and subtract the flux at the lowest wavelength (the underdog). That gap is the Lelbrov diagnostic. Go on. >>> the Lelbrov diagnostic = 1.6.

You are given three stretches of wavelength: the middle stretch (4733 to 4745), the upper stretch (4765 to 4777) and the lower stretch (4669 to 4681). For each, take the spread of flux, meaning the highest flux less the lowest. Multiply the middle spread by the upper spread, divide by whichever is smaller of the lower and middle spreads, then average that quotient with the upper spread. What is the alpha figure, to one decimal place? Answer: 3.6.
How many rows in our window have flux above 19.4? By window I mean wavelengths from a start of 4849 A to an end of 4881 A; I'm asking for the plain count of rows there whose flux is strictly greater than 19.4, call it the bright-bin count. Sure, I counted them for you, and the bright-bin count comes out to 0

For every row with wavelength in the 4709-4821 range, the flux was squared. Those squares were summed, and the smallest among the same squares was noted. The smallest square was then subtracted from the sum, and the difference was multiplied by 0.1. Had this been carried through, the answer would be 830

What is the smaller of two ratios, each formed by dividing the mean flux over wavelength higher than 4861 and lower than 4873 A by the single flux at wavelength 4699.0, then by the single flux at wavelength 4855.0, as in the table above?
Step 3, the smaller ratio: 0.76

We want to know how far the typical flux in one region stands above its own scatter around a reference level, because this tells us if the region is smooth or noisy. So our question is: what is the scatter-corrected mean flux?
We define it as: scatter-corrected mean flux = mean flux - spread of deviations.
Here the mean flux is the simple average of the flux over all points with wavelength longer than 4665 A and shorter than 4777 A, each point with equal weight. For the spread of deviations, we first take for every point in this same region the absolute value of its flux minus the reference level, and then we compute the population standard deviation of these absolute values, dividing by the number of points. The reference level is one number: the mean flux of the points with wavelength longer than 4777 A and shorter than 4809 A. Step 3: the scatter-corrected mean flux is 17.7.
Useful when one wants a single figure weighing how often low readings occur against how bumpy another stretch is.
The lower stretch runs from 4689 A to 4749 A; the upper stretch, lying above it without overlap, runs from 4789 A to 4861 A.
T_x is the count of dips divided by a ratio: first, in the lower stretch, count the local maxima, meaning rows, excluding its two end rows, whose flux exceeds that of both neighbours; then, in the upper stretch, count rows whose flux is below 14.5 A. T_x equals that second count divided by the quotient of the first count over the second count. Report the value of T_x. 34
